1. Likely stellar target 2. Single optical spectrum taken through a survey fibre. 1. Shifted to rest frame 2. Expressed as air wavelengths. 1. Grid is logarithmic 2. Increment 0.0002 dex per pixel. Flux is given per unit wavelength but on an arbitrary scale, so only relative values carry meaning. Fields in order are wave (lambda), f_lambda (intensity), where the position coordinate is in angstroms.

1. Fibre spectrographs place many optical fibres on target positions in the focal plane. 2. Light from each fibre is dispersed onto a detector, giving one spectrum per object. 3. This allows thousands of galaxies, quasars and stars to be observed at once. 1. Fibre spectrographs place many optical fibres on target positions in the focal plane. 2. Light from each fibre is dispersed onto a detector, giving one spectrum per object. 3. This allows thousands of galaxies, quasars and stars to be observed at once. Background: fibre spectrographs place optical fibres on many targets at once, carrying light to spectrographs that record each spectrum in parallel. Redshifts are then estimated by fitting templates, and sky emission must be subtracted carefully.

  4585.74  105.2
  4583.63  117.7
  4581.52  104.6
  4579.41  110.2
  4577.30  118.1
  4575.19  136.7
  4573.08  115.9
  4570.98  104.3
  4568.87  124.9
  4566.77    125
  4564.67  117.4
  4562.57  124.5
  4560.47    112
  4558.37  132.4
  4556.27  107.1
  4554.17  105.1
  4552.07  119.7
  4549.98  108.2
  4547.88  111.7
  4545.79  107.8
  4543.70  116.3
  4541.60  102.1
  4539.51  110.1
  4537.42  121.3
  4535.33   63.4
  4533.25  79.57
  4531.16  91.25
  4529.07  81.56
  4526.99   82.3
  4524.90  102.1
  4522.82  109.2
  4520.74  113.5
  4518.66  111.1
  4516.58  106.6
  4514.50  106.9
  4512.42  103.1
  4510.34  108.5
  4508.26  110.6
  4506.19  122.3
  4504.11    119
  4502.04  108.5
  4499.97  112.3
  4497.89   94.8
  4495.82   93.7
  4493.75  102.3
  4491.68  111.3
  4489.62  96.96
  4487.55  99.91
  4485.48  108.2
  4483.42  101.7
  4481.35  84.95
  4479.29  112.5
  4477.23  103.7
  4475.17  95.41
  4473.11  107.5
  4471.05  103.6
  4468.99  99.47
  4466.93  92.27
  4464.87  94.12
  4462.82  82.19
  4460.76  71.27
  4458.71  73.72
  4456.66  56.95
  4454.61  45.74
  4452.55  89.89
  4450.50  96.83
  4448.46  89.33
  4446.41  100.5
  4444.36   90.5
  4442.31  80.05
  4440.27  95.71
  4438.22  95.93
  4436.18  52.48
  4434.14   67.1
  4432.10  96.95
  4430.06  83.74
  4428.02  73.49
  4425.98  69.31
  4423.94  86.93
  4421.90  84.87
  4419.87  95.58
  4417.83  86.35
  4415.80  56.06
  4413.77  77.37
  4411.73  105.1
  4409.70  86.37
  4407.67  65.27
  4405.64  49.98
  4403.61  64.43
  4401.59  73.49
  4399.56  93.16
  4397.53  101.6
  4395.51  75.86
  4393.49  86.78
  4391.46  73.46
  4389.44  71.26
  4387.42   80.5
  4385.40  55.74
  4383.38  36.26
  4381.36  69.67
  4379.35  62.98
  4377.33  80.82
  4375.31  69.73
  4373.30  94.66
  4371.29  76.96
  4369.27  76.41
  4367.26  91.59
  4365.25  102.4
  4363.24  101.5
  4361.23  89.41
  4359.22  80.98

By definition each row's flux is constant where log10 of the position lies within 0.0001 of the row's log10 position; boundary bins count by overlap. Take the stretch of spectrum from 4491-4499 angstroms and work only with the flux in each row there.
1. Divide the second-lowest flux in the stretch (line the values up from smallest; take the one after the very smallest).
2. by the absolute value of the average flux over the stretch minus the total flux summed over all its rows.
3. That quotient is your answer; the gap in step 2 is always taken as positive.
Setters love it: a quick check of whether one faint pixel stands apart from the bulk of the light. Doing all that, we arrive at 0.314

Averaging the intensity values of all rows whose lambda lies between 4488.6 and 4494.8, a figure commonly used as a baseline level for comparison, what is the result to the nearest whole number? 104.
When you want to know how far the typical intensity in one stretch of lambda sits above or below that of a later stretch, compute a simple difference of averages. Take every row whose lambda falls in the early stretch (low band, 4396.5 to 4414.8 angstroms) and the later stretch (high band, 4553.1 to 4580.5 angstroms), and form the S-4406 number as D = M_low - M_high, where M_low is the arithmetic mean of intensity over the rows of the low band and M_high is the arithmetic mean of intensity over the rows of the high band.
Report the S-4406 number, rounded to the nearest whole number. -38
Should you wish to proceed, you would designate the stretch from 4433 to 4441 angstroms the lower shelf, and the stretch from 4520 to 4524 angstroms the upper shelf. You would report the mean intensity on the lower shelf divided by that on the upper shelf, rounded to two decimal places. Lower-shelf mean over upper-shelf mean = 0.70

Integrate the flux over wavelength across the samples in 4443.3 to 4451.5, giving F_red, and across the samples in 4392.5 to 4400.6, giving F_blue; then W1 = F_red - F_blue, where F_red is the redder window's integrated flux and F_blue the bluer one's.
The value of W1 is 49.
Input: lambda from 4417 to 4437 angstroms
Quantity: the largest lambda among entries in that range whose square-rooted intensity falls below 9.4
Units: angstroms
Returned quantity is 4436.18 angstroms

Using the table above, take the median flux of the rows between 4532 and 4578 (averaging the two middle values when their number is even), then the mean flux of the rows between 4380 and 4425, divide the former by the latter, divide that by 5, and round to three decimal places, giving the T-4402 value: 0.299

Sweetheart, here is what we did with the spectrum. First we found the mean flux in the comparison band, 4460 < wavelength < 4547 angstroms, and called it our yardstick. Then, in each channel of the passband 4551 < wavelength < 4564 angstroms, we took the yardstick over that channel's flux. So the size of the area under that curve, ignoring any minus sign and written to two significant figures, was 11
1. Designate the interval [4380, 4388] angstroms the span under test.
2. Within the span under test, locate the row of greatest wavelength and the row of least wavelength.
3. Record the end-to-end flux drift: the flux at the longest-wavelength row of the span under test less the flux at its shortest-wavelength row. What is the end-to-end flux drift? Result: 11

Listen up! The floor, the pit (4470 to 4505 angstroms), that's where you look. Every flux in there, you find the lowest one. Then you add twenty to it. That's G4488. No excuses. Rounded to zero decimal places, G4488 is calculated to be 105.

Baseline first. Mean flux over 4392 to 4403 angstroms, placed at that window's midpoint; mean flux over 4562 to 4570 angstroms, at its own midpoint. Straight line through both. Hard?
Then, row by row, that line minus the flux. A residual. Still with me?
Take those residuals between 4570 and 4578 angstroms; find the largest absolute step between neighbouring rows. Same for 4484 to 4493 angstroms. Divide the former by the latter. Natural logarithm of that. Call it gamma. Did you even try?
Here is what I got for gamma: 0.4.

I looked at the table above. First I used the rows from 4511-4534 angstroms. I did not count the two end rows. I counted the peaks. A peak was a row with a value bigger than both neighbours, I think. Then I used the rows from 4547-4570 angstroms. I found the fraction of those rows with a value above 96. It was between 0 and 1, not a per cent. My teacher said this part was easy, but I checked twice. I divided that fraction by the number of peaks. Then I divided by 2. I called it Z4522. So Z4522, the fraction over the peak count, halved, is 0.17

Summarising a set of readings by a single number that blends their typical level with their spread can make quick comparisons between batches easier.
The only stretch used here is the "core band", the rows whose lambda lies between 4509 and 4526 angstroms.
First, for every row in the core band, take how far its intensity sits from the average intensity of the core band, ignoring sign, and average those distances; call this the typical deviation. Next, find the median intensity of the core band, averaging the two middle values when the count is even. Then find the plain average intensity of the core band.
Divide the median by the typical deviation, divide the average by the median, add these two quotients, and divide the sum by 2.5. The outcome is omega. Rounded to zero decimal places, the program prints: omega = 15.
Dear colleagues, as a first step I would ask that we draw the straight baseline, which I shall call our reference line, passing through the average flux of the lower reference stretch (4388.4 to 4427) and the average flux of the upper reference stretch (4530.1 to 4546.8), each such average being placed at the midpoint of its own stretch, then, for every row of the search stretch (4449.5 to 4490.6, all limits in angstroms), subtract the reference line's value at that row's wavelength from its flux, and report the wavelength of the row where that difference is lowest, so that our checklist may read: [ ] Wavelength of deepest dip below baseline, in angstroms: 4454.61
